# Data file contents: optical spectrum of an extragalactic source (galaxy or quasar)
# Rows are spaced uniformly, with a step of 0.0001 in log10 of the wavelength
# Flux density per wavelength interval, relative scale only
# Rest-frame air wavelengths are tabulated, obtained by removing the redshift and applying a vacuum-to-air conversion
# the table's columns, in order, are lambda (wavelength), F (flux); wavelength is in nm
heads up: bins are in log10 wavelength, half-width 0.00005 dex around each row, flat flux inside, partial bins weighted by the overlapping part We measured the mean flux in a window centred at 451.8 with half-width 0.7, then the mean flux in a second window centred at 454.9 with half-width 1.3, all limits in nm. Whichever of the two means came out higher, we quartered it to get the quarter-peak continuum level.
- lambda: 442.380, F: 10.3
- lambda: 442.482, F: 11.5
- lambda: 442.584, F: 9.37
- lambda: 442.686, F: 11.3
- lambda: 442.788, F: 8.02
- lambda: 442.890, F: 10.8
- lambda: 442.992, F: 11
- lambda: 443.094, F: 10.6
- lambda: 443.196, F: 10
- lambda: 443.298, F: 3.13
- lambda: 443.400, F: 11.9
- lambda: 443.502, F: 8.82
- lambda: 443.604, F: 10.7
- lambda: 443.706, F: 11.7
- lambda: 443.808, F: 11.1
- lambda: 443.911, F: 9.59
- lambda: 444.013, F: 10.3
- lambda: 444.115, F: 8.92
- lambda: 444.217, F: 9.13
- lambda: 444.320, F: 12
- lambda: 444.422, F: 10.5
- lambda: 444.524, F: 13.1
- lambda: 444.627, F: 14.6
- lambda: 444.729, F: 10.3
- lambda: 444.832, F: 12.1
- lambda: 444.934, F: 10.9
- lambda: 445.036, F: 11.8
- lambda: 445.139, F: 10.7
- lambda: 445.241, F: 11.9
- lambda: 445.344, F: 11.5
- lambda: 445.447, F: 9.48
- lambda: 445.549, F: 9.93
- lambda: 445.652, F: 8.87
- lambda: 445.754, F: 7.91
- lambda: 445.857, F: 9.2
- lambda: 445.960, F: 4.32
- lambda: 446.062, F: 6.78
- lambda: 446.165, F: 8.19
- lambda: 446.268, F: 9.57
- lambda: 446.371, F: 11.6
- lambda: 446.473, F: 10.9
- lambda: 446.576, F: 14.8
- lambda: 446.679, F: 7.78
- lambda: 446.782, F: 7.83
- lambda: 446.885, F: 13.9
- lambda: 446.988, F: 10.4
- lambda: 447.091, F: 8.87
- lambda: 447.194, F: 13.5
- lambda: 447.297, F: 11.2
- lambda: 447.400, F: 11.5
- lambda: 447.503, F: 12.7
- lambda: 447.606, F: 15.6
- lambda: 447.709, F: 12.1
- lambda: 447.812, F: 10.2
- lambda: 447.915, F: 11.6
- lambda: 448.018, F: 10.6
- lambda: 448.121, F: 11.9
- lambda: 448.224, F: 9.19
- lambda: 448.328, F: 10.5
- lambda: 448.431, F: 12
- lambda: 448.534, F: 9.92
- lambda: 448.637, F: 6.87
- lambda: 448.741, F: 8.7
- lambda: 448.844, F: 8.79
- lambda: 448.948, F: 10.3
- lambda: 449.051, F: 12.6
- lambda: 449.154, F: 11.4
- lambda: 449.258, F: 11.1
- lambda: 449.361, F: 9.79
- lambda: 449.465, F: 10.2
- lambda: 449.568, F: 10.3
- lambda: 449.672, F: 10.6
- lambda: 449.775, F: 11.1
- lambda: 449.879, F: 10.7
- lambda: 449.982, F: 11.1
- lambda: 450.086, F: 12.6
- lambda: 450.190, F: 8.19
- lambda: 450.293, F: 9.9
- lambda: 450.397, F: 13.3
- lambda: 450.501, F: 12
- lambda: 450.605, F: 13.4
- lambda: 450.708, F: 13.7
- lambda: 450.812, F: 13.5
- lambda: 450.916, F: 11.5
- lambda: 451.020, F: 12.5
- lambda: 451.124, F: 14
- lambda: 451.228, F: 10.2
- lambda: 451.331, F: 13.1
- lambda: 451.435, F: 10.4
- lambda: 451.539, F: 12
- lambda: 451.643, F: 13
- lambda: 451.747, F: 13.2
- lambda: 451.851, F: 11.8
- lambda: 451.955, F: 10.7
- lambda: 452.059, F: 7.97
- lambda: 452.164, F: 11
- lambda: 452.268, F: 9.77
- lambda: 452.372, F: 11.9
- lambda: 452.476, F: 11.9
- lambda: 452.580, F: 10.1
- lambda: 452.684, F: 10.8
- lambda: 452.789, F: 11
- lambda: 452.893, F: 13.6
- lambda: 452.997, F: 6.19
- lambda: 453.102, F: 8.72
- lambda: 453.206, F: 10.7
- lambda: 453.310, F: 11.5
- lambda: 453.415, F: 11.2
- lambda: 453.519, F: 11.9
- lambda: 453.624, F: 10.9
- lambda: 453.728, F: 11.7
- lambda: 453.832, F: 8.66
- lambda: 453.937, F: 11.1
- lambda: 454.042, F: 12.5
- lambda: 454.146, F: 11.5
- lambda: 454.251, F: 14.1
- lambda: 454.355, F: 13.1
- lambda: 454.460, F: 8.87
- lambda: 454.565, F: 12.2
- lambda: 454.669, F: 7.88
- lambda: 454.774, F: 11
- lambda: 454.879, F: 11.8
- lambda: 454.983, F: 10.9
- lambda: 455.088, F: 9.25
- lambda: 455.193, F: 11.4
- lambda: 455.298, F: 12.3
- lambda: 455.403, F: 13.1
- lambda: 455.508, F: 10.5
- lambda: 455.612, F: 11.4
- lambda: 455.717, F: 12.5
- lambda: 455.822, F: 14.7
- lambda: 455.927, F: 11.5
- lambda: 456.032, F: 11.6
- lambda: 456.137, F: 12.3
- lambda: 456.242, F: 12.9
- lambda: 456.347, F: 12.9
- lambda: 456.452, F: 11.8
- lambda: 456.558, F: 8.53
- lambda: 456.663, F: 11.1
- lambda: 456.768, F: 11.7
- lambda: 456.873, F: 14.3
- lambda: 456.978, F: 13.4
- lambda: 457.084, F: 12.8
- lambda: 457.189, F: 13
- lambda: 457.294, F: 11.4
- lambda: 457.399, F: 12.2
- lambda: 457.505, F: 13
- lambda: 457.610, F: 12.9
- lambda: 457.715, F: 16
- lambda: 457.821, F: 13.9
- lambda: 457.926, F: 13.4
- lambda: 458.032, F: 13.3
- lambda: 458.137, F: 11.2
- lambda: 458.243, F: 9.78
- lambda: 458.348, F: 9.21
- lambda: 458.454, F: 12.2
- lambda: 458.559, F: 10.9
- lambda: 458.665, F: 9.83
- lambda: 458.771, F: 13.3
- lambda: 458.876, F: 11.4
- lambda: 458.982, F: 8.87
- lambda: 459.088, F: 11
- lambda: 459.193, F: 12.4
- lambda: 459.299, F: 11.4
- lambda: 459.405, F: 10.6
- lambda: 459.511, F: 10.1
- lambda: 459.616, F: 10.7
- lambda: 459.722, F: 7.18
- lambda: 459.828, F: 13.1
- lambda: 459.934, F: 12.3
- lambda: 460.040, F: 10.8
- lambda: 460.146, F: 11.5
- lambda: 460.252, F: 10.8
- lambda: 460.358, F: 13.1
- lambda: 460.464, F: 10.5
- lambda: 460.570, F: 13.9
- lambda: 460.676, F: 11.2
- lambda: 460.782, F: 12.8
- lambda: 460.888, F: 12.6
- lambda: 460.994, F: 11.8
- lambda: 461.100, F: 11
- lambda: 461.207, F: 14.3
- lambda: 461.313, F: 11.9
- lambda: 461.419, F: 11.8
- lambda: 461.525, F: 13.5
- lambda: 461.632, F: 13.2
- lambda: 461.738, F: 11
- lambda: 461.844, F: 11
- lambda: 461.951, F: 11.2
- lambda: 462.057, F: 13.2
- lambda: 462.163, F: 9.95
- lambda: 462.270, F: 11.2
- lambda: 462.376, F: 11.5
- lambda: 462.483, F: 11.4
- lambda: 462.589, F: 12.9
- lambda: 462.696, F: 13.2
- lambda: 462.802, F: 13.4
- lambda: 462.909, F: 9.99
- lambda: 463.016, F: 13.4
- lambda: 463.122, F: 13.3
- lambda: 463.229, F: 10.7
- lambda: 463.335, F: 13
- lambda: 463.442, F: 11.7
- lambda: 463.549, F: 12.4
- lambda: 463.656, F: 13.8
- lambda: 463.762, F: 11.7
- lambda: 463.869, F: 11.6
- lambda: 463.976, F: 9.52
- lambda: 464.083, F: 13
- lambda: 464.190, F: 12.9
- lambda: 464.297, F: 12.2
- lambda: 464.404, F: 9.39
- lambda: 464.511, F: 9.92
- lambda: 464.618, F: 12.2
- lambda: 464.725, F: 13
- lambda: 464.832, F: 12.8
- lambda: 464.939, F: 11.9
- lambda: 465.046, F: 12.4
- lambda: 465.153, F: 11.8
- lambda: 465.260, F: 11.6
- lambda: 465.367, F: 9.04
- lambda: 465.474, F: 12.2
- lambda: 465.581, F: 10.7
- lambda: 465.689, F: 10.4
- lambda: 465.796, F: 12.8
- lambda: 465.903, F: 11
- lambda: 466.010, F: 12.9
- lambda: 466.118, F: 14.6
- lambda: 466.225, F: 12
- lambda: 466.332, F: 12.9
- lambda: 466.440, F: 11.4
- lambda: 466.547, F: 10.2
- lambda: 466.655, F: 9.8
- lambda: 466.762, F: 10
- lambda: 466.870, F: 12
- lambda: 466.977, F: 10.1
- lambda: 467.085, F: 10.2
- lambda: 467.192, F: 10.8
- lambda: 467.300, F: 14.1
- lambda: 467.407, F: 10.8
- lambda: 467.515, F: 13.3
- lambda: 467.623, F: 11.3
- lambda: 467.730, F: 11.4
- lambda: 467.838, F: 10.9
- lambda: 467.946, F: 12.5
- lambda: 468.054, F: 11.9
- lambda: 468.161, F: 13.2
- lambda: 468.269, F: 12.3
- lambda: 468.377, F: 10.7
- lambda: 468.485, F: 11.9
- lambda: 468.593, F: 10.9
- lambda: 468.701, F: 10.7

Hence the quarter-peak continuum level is 2.87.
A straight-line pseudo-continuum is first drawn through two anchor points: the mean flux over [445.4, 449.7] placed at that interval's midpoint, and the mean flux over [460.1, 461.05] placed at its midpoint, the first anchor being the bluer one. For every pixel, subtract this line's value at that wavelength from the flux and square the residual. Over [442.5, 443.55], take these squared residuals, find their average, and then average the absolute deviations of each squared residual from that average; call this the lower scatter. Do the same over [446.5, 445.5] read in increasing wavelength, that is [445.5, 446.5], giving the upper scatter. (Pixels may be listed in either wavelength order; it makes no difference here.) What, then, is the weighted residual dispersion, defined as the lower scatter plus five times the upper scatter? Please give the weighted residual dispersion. 40.7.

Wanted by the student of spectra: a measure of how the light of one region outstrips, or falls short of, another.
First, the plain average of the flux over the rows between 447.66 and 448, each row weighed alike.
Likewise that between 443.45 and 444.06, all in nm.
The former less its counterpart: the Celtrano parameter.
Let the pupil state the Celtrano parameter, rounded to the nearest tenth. 0.9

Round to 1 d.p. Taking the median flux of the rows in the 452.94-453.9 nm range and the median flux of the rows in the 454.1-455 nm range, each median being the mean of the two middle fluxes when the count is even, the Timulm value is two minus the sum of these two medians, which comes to -20.4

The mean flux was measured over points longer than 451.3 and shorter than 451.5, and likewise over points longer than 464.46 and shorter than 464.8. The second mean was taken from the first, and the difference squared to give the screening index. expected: 0.0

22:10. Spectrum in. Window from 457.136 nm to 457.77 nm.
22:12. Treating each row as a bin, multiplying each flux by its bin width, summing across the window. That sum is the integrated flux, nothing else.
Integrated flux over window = 8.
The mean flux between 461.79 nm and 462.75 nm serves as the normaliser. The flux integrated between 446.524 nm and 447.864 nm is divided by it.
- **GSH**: 1.3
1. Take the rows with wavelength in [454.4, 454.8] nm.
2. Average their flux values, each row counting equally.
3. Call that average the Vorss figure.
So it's 10.0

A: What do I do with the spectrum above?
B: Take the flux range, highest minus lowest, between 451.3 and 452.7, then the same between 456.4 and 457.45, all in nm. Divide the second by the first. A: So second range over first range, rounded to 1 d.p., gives 1.1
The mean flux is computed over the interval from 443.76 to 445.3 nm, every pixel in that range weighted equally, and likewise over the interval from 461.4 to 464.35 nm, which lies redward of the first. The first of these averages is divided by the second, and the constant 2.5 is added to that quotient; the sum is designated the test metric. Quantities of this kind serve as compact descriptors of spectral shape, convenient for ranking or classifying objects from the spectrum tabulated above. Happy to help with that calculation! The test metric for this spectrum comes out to 3.42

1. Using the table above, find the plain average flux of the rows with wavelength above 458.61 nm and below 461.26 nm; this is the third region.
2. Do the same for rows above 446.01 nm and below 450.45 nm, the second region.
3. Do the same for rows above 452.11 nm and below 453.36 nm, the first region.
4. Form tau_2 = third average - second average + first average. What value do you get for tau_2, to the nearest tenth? 11.3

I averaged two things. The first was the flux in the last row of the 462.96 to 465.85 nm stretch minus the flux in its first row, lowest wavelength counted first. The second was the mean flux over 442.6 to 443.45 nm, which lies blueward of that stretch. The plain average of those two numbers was 4.5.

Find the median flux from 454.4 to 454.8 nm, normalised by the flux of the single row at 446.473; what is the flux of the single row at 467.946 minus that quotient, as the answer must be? 11.59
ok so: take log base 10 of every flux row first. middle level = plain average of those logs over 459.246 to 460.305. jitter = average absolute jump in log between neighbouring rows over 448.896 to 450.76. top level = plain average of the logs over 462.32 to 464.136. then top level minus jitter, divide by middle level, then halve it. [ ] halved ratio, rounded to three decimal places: 0.501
